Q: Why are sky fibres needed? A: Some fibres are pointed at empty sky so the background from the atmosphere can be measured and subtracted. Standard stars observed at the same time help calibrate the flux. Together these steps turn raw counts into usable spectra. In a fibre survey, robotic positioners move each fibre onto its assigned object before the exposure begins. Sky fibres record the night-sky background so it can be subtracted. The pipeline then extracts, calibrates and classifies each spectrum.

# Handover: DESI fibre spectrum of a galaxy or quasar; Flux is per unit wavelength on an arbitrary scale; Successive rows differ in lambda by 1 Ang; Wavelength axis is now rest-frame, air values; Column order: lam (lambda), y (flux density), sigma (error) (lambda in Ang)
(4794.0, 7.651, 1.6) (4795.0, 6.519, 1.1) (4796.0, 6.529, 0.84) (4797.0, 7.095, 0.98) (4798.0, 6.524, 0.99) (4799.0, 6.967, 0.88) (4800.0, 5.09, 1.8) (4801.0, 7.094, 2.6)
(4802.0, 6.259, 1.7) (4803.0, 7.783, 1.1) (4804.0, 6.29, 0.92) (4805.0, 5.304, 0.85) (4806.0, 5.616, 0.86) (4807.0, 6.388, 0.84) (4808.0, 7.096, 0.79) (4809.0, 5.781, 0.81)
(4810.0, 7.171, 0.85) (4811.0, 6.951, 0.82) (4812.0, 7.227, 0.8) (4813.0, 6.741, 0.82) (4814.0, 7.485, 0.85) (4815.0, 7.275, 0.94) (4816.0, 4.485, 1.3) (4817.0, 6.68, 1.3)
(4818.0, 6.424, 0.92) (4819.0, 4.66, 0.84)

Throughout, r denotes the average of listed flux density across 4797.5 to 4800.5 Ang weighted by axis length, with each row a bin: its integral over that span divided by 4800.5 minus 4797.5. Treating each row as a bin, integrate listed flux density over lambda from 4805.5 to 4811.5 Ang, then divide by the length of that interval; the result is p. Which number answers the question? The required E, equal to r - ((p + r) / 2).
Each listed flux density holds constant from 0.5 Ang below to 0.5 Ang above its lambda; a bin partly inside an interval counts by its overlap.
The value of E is -0.15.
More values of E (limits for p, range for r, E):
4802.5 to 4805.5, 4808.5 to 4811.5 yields 0.09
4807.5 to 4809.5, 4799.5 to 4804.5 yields 0.03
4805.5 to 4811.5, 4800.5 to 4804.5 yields 0.18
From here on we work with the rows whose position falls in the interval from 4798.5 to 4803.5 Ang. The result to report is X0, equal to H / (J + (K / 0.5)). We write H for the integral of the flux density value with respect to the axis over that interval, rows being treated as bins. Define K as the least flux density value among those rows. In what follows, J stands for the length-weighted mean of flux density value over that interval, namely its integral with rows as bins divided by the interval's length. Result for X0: 1.97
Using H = 33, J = 6.6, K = 5.09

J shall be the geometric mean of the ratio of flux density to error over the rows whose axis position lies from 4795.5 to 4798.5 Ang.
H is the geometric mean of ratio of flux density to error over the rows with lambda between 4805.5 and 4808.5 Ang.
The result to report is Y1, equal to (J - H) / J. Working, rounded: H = 7.6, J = 7.2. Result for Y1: -0.1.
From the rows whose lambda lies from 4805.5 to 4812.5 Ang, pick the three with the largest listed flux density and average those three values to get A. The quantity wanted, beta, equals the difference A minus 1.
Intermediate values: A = 7.16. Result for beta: 6.16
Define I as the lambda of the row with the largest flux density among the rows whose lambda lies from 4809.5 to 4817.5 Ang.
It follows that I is 4814.0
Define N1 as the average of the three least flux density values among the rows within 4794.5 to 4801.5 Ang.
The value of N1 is 6.04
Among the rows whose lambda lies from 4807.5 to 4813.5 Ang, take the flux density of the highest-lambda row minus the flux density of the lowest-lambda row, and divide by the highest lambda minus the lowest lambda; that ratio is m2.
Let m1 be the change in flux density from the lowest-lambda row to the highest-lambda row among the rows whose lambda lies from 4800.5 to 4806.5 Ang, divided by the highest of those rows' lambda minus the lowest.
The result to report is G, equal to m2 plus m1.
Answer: -0.37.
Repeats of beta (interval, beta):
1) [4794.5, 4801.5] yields 6.05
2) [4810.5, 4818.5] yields 6.33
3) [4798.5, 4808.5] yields 6.32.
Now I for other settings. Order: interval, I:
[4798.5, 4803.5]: 4803.0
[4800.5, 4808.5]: 4803.0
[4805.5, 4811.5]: 4810.0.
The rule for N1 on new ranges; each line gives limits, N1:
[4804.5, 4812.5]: 5.57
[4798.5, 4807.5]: 5.34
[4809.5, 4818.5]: 5.86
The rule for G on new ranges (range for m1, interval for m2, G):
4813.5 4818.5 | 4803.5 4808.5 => -0.06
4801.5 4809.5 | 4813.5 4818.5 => -0.33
